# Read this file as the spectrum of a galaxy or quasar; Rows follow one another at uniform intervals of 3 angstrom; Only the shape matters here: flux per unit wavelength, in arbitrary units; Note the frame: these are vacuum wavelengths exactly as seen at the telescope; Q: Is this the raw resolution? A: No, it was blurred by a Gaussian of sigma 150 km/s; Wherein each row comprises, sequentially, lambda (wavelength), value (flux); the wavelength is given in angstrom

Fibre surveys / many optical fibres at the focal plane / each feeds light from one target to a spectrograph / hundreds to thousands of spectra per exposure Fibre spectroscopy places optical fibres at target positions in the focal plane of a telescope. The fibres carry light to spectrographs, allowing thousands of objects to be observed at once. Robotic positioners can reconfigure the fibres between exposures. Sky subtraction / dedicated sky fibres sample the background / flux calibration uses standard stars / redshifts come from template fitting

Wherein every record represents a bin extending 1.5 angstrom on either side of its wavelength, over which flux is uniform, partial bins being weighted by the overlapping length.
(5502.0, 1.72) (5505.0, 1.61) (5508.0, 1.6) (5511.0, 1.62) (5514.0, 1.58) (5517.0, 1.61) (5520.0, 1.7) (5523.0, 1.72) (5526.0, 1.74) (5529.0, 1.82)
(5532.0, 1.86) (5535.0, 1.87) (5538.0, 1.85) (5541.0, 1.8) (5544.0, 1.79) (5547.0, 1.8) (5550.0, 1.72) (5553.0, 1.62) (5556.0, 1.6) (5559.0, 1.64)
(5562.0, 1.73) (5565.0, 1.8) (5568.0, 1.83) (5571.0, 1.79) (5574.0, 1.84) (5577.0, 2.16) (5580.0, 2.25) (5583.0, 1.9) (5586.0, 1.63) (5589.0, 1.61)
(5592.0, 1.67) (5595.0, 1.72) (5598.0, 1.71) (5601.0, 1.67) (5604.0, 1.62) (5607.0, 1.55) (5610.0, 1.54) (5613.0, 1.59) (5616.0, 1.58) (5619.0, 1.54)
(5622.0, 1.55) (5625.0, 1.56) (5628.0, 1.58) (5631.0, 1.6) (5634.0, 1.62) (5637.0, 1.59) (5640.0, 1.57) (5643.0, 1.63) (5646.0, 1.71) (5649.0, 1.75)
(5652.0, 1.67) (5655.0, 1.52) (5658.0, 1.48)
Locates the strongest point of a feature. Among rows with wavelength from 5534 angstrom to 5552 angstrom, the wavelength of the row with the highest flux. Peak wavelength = 5535.0 angstrom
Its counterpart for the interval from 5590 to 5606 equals 5595.0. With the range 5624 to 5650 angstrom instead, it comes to 5649.0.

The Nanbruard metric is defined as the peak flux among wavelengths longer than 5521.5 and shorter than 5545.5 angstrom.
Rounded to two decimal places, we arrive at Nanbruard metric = 1.87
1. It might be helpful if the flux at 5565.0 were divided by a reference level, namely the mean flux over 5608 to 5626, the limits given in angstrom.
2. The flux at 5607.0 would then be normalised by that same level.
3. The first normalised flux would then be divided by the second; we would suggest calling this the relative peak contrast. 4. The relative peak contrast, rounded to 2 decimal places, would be 1.16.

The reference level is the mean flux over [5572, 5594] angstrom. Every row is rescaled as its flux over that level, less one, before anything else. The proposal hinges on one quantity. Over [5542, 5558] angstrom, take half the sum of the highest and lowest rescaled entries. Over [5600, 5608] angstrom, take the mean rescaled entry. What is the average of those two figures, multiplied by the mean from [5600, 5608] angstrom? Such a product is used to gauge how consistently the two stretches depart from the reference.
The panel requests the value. 0.015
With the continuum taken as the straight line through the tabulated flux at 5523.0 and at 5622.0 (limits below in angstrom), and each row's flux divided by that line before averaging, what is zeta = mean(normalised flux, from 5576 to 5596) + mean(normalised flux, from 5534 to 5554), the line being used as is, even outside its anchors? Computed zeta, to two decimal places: 2.20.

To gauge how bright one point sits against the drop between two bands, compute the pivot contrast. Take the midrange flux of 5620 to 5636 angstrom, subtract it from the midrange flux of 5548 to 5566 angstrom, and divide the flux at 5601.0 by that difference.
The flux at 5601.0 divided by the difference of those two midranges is 14.5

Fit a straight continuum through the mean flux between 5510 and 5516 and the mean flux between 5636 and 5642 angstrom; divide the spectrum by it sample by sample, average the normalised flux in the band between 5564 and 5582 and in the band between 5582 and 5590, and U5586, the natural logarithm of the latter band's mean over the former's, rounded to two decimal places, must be -0.13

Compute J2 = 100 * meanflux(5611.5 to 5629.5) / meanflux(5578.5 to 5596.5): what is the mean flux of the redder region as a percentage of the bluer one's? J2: 87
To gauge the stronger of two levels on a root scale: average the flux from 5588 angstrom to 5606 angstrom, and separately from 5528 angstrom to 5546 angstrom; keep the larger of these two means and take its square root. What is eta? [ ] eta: 1.353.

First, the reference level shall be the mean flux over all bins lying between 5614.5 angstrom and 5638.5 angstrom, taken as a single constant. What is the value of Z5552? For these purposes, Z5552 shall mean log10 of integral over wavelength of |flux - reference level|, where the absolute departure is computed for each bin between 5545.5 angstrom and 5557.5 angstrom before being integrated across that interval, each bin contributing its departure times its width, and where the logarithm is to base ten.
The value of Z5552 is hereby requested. 0.1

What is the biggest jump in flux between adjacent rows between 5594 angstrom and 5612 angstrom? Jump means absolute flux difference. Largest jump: 0.070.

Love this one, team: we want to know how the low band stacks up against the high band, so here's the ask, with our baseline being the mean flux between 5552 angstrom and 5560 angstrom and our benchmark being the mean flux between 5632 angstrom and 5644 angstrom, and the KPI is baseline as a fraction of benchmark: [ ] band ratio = 1.01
